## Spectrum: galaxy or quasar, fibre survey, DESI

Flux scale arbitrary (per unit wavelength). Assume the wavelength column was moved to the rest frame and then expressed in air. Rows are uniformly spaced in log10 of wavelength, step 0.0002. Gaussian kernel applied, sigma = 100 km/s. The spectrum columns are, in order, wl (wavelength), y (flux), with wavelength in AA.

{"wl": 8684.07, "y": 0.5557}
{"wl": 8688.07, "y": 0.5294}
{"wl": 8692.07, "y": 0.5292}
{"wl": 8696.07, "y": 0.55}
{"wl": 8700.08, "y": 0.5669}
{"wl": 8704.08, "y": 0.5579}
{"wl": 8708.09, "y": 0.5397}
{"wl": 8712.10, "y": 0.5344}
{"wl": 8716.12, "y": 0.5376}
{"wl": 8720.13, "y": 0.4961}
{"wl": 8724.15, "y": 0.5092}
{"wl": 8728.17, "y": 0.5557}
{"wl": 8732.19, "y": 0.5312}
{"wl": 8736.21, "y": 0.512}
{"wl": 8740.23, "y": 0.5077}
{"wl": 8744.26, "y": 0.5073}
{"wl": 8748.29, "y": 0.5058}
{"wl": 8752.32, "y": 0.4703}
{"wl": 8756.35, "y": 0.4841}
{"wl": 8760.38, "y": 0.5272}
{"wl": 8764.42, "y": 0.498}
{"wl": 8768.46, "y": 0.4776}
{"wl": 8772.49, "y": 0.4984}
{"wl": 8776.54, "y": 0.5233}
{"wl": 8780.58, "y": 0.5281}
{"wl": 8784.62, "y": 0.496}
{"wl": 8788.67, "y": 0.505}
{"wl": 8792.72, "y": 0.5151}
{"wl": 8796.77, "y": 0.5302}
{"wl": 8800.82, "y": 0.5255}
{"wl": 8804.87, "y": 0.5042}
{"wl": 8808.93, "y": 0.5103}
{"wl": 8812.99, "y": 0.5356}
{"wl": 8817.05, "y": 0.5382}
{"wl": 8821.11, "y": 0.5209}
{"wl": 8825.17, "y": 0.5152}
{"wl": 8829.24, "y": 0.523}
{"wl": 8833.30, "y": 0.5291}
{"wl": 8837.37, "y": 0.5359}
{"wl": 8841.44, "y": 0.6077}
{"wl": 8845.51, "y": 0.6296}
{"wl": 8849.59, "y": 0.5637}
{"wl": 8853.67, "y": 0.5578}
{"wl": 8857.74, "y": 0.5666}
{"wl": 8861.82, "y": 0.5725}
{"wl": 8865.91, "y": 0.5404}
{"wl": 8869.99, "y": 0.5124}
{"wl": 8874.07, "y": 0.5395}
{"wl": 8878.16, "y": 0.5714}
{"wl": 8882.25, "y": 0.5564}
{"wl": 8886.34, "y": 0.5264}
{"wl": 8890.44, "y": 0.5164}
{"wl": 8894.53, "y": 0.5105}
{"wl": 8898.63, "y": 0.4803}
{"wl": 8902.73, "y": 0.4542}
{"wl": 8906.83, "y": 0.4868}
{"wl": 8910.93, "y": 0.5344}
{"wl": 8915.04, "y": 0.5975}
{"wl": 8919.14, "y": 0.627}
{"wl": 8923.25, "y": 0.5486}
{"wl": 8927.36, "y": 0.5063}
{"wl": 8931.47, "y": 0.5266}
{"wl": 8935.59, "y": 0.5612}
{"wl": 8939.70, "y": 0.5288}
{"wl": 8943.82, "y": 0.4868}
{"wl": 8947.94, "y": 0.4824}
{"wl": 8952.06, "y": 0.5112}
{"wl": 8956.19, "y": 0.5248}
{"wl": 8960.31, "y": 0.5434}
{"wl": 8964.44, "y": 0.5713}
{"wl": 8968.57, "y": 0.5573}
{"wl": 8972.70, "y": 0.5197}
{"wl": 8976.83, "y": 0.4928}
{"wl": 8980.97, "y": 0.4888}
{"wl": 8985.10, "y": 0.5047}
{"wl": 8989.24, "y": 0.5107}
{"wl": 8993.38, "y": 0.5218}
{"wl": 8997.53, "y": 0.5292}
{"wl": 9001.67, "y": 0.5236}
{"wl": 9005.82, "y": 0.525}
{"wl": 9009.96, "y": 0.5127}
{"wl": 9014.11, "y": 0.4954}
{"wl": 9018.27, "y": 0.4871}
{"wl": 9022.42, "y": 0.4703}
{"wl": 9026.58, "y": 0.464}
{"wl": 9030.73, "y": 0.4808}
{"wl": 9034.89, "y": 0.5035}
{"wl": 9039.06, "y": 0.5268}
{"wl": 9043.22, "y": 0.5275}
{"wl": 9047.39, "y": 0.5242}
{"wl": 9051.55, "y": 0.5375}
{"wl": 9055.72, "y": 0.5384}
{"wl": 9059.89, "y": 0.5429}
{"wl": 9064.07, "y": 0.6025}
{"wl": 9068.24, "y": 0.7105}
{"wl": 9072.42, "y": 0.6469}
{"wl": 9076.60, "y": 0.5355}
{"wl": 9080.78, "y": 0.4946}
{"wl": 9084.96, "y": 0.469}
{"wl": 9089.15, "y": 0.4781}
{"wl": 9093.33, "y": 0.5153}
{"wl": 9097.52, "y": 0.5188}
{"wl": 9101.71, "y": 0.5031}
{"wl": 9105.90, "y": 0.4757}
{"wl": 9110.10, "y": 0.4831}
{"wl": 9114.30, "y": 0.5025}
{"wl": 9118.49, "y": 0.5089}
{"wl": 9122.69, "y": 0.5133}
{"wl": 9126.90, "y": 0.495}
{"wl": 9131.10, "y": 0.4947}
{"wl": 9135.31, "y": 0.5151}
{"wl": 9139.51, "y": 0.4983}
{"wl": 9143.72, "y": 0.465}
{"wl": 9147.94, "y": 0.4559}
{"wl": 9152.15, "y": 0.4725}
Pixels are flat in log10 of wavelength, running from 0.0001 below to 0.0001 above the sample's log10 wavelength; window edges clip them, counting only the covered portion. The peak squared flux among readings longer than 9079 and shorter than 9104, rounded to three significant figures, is 0.269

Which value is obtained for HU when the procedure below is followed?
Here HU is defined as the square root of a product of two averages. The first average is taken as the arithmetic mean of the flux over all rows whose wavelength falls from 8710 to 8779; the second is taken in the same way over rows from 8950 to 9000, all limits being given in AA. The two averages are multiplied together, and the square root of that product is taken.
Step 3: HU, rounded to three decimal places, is 0.517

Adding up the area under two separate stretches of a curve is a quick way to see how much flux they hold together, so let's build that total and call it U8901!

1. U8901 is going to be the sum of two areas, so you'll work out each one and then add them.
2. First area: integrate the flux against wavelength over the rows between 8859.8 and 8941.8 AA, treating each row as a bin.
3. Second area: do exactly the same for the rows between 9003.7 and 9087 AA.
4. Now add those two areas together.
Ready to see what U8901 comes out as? 88.0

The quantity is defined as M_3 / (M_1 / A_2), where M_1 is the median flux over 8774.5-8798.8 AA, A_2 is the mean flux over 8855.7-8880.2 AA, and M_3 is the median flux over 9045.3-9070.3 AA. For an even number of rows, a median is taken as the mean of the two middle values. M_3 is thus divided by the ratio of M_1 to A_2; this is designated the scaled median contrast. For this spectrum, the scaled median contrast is 0.573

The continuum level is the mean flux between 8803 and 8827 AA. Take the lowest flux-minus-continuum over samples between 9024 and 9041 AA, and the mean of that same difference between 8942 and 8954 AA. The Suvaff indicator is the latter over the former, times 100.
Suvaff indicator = 48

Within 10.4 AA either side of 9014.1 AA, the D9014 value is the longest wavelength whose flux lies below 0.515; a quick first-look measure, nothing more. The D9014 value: 9022.42 AA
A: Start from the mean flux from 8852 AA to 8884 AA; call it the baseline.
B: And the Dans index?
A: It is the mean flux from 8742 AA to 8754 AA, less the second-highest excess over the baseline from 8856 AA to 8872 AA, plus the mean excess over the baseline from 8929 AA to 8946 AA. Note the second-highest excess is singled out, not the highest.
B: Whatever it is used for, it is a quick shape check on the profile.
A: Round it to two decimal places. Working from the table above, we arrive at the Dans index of 0.45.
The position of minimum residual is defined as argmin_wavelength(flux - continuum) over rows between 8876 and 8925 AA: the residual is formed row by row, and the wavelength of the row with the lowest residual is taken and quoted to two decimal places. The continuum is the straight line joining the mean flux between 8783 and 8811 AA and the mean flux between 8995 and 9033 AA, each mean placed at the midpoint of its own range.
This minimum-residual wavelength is 8902.73 AA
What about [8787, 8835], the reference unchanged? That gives 8788.67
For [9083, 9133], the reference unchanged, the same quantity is 9084.96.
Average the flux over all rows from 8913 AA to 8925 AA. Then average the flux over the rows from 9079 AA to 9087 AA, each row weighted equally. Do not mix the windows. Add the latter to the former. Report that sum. 1.07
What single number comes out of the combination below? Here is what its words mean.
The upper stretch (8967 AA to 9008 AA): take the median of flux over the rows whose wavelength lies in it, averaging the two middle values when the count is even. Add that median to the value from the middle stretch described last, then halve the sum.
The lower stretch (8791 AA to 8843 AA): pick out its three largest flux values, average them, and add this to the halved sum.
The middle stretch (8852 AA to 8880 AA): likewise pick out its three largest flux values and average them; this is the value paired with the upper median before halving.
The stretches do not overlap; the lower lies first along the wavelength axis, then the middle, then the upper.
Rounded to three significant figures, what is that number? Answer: 1.11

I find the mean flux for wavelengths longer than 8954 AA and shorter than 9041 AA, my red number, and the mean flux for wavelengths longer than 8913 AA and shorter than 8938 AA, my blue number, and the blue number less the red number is 0.049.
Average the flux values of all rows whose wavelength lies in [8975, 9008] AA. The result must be 0.512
